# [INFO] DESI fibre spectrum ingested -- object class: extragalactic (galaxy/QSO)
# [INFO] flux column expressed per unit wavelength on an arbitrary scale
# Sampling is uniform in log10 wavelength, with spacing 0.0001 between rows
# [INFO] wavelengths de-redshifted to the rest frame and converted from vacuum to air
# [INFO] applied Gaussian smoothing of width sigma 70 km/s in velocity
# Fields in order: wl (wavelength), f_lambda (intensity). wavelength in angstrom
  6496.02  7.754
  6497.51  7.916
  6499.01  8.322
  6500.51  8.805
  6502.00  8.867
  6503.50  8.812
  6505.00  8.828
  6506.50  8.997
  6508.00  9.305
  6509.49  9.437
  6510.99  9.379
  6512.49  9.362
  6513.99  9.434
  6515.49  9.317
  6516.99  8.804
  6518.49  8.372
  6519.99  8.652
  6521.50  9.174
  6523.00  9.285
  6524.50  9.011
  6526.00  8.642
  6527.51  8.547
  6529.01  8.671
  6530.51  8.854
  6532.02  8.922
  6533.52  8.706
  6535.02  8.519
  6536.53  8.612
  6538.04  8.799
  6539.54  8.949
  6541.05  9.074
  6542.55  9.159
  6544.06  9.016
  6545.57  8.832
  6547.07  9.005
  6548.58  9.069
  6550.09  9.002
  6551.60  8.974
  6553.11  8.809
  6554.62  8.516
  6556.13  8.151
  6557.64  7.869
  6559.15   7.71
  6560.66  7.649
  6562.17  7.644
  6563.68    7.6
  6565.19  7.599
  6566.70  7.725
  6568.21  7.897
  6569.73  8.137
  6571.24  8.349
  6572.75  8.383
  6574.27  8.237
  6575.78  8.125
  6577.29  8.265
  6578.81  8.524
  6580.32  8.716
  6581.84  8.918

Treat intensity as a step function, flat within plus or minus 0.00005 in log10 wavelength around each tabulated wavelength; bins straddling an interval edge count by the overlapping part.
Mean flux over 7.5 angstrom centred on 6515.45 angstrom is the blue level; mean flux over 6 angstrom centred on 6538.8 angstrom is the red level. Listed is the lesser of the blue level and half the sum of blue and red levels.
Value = 8.96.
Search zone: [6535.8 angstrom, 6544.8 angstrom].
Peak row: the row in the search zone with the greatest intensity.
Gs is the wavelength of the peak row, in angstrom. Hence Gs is 6542.55 angstrom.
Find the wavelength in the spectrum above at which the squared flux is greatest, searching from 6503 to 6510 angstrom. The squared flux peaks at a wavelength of 6509.49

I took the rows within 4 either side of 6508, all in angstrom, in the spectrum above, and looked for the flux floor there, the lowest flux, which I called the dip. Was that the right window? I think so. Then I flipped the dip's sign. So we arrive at -8.8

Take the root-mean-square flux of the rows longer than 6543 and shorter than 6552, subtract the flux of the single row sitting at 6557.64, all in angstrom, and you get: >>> 1.1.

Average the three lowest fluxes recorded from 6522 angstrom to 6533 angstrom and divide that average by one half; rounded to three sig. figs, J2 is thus 17.2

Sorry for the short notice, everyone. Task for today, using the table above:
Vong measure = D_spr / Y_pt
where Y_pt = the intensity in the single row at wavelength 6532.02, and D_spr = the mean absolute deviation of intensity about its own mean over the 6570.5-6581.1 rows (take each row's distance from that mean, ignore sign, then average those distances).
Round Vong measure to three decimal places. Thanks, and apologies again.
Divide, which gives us 0.016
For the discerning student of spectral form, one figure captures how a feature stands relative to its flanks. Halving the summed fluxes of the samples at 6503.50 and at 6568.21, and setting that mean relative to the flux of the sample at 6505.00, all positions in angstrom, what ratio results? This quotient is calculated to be 0.95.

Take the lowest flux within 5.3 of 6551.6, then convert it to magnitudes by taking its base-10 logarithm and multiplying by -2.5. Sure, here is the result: -2.28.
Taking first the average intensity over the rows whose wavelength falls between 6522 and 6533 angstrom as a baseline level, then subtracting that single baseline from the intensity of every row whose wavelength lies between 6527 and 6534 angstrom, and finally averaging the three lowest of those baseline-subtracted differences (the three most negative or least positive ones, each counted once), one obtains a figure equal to -0.21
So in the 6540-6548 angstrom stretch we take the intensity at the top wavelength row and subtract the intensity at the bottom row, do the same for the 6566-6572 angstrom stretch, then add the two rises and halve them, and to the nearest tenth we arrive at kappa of 0.3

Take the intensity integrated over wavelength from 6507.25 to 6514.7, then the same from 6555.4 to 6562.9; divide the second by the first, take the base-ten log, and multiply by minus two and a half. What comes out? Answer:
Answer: 0.19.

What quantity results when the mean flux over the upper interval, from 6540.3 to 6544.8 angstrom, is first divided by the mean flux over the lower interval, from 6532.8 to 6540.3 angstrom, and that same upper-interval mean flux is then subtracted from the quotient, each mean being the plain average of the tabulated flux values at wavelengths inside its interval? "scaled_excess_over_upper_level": -8.0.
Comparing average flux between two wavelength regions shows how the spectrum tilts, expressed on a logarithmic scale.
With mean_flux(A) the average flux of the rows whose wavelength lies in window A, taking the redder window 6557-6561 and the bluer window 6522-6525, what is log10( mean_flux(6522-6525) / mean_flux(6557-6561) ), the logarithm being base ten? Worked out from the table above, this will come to 0.07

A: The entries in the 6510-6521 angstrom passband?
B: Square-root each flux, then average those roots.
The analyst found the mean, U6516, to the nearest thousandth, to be 3.007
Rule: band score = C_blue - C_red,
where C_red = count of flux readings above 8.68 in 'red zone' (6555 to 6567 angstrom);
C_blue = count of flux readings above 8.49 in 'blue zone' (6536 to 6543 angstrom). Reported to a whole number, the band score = 5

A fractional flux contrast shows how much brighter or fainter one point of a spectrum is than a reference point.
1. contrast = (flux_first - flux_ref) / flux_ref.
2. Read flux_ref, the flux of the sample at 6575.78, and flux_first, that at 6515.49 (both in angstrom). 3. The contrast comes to 0.15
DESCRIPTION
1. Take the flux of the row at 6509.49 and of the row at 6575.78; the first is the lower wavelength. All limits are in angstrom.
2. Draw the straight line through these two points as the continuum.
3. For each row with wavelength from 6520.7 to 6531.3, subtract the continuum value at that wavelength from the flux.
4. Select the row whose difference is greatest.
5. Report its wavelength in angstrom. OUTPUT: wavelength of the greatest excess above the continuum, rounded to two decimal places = 6523.00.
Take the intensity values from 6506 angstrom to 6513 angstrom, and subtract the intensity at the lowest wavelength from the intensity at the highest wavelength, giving 0.4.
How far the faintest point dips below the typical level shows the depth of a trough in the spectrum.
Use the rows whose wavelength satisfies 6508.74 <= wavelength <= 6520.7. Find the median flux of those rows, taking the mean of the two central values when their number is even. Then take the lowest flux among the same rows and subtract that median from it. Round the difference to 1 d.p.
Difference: -1.0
